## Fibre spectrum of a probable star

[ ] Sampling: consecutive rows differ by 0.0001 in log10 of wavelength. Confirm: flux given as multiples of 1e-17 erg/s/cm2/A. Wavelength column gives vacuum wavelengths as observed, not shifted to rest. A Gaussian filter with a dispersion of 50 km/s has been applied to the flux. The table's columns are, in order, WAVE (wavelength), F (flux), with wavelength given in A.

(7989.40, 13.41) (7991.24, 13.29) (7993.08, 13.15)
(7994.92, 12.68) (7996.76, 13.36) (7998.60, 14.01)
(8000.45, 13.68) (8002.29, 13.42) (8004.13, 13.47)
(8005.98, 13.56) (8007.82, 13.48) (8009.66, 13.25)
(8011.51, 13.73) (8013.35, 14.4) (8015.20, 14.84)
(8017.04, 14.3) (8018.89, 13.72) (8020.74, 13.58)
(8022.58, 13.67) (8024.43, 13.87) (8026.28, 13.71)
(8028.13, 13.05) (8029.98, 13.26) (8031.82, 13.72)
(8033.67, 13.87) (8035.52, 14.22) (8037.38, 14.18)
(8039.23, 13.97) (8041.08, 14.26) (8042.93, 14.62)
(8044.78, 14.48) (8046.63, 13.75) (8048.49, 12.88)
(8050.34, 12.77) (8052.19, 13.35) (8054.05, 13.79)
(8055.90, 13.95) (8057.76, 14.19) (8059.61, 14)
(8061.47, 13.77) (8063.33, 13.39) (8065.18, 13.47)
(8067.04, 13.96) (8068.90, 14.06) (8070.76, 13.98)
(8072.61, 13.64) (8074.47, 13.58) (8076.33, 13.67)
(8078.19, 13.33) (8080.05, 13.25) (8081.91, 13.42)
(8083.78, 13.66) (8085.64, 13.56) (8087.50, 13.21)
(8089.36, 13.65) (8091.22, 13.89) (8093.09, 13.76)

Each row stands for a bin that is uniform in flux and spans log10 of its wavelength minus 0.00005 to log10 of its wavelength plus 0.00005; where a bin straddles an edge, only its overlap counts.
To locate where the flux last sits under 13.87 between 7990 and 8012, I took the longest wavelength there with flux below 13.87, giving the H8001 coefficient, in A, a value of 8011.51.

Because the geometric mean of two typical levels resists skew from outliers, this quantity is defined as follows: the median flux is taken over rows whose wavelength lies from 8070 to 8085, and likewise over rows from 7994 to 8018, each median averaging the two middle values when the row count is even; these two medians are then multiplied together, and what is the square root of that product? 13.6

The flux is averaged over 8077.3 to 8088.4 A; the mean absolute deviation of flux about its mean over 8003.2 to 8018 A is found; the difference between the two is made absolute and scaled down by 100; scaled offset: 0.129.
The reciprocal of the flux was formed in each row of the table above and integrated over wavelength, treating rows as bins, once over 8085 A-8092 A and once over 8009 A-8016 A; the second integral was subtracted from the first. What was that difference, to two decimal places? 0.02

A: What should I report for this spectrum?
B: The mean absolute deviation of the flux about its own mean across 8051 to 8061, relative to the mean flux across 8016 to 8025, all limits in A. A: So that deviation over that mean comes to 0.017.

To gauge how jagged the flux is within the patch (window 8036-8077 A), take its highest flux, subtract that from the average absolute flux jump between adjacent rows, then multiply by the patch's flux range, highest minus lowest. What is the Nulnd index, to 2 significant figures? -27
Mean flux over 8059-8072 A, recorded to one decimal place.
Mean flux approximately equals 13.8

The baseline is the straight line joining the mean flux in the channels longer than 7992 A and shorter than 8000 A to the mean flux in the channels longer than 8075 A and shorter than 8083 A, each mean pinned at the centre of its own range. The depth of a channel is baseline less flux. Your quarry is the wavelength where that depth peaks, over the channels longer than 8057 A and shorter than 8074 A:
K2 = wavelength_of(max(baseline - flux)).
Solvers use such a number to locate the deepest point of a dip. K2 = 8063.33 A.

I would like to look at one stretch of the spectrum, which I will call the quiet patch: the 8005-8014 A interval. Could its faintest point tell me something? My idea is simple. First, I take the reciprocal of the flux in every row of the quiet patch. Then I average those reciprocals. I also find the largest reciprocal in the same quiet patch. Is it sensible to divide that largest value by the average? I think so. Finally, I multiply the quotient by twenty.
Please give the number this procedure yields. 20.6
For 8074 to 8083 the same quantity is 20.3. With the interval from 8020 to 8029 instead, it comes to 20.8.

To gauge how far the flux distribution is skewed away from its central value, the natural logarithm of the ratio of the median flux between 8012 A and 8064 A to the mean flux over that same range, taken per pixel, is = -0.001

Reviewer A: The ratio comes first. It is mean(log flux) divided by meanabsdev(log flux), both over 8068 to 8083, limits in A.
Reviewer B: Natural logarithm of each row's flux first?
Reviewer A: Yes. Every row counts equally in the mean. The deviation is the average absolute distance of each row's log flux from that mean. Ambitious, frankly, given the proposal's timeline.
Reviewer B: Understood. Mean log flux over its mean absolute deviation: 161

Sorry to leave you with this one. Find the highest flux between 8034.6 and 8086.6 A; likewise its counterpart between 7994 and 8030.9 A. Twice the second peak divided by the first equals 2.03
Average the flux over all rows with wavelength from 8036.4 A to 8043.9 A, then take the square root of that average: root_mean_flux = 3.78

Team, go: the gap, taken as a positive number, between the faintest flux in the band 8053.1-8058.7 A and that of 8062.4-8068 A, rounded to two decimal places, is 0.40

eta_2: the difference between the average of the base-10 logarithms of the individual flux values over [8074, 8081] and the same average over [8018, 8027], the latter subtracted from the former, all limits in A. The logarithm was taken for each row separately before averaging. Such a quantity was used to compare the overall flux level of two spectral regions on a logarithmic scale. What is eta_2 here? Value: -0.008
